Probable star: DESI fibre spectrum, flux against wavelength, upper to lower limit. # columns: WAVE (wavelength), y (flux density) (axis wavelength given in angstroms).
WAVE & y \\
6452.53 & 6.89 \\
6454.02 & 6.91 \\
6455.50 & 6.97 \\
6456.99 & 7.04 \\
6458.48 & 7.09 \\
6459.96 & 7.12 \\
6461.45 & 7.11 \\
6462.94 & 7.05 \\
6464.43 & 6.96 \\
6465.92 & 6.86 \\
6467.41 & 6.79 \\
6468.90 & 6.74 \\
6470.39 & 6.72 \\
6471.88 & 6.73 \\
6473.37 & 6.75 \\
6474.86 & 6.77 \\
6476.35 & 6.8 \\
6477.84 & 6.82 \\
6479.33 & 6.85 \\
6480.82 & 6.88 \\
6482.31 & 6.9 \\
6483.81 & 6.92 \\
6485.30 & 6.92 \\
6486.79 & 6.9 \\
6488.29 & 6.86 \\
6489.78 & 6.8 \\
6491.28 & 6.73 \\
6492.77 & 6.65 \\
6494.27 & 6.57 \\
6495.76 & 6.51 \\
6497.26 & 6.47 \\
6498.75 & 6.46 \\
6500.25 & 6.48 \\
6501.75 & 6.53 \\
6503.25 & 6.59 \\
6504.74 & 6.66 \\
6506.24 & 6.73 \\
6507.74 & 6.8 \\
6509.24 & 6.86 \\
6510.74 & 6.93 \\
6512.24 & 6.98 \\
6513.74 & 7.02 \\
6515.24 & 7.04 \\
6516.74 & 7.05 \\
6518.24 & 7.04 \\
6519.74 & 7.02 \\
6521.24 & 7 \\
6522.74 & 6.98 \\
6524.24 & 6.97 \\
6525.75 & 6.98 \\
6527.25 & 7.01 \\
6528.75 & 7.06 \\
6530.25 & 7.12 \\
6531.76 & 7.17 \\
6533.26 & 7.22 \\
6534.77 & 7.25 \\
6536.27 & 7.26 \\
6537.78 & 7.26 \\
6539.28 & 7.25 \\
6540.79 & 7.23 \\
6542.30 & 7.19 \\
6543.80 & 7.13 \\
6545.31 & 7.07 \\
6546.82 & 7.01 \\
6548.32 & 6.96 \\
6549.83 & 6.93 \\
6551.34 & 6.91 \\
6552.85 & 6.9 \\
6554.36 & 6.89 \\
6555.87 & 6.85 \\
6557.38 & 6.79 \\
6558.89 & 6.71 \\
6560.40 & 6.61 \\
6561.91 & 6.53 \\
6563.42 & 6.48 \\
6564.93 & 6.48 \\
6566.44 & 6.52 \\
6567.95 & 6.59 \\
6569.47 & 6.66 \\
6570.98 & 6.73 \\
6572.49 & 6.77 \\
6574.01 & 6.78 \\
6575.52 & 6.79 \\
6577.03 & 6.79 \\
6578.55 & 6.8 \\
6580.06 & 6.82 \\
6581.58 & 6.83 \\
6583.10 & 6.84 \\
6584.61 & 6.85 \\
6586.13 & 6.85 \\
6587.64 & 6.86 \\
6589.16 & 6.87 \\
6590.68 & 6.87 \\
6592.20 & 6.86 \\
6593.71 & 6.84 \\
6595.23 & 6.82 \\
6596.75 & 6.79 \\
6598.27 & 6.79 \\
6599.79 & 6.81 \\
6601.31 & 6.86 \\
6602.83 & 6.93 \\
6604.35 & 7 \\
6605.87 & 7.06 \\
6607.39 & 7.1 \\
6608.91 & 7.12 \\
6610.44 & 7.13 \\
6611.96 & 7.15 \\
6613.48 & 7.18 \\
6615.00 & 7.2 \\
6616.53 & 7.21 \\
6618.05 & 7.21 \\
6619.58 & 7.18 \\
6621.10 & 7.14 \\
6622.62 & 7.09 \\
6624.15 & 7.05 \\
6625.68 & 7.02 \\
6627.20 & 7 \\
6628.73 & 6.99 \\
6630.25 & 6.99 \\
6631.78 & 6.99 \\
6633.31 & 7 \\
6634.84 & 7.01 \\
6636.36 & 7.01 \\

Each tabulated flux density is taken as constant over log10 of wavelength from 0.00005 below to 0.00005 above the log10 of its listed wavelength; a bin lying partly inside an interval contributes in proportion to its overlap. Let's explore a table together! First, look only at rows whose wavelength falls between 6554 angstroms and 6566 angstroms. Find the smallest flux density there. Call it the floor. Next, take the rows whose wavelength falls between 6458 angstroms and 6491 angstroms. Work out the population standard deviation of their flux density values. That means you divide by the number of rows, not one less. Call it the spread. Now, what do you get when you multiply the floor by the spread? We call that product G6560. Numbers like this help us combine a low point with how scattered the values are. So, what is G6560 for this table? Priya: 0.78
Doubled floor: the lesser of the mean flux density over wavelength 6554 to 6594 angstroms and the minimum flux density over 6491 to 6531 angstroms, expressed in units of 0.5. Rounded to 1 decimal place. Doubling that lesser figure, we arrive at 12.9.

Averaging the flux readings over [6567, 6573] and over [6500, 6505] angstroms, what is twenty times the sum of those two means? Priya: 265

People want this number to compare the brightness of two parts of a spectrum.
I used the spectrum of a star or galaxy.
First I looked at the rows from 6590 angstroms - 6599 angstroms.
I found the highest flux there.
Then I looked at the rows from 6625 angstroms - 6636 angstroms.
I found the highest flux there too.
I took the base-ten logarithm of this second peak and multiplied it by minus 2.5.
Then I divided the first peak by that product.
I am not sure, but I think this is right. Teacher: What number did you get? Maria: -3.25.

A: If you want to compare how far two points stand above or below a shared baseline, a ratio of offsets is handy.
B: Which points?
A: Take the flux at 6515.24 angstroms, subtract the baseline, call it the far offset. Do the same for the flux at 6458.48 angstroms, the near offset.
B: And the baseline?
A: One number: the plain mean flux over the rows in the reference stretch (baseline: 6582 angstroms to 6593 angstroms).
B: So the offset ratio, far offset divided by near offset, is 0.8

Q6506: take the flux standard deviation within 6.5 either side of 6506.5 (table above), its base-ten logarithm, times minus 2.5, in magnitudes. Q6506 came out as 1.9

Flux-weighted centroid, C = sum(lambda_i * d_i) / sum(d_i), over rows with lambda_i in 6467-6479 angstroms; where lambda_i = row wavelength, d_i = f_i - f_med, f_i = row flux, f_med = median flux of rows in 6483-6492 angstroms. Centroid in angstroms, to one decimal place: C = 6472.1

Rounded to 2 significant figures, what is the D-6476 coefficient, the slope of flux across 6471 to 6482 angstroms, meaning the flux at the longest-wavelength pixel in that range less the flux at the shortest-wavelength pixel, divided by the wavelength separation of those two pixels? 0.017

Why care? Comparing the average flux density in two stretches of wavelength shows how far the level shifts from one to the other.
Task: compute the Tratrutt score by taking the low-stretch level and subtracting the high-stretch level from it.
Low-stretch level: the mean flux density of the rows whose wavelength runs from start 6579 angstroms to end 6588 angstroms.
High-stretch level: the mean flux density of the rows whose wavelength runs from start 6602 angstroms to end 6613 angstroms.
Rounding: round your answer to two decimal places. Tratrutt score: -0.23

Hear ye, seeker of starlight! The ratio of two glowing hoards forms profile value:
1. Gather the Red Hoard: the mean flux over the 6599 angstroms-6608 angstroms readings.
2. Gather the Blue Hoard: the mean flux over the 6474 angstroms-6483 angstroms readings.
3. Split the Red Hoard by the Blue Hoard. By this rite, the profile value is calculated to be 1.02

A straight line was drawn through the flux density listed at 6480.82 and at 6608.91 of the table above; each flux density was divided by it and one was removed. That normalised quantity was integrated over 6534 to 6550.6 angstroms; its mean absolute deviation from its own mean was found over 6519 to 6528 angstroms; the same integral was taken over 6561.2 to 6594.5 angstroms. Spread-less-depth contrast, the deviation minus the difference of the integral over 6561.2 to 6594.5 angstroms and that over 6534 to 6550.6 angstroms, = 1.8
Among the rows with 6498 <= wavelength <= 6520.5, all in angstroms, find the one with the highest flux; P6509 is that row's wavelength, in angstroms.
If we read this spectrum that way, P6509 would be 6516.74 angstroms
